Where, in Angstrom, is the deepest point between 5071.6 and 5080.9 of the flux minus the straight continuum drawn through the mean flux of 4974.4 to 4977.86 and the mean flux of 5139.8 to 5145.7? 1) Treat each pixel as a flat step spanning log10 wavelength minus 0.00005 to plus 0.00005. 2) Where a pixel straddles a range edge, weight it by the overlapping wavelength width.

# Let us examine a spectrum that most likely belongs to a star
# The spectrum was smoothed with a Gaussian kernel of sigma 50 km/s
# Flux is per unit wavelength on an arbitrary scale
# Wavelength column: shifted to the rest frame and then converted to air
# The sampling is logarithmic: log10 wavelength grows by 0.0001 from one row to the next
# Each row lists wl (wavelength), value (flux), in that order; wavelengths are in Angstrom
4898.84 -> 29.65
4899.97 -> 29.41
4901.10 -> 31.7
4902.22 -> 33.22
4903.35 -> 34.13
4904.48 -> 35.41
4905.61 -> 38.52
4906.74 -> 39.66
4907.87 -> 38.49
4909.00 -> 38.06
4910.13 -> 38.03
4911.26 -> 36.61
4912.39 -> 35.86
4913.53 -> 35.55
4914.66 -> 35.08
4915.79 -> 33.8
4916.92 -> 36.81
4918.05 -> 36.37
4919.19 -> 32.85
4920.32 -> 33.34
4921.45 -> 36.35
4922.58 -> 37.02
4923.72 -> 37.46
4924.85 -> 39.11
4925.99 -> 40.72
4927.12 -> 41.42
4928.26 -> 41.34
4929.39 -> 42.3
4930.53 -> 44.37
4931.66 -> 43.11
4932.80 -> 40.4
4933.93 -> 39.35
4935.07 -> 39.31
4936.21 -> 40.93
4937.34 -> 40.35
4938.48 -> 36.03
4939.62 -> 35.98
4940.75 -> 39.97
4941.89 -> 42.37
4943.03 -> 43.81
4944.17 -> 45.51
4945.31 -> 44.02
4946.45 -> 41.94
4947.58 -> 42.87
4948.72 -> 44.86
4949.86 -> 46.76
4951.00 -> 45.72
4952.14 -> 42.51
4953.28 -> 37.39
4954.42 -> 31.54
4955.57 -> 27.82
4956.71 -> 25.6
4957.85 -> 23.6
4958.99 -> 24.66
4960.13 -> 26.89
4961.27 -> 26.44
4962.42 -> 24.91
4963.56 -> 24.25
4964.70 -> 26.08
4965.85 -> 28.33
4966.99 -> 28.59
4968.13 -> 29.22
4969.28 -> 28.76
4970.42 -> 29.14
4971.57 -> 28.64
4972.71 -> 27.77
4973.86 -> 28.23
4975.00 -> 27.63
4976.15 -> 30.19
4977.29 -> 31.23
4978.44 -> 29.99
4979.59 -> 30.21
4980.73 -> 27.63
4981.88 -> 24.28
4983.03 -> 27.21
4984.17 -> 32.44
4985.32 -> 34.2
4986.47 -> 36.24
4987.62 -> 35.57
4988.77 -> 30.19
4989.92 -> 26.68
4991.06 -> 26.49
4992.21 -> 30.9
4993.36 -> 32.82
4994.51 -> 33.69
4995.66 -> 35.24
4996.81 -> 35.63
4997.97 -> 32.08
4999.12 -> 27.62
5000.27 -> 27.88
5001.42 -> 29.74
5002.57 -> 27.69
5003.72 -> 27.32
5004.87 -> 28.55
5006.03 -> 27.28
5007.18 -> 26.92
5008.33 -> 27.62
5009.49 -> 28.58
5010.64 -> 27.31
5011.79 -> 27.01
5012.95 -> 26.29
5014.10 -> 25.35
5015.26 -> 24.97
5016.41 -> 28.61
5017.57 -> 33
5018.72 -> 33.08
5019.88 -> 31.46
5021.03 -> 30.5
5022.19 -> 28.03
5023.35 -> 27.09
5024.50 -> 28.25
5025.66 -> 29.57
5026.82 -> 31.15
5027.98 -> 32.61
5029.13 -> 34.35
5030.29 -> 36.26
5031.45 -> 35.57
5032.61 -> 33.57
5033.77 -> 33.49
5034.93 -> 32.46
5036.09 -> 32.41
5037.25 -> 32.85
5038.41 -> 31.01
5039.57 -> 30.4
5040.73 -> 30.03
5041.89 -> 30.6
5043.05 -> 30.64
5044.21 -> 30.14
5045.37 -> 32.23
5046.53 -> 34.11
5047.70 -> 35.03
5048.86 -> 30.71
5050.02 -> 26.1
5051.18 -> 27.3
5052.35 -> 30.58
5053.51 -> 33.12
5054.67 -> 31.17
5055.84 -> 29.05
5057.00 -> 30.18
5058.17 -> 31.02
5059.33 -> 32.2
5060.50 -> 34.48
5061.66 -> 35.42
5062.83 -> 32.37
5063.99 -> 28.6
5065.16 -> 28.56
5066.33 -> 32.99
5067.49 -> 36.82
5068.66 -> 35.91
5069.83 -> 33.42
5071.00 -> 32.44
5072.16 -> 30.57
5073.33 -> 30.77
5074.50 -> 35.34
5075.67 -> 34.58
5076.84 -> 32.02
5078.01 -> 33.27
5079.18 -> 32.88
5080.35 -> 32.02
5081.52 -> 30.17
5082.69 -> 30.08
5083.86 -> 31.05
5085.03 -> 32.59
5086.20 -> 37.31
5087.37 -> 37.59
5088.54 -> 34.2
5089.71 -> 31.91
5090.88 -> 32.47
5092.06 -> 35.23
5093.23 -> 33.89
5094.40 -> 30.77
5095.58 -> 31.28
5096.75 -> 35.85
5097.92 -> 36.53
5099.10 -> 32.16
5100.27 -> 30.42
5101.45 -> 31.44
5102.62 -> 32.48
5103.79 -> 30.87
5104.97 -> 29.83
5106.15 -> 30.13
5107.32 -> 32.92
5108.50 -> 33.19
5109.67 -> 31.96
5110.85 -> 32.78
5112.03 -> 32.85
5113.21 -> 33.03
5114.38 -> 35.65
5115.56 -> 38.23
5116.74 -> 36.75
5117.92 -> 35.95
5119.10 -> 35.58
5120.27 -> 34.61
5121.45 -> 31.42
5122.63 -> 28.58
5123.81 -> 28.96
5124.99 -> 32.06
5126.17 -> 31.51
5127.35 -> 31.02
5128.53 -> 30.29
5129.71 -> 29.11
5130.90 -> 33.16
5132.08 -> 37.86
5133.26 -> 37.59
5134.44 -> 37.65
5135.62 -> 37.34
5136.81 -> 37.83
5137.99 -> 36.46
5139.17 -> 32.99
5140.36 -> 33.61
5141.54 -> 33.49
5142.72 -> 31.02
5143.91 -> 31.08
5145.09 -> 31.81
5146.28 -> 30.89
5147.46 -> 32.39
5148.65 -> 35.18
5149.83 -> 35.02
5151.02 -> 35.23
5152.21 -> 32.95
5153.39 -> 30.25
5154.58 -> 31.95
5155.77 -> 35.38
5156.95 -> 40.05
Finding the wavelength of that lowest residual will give 5072.16 Angstrom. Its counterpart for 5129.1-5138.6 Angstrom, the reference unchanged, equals 5129.71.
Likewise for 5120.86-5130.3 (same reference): 5122.63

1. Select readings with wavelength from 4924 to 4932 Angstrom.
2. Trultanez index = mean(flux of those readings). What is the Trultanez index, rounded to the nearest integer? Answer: 42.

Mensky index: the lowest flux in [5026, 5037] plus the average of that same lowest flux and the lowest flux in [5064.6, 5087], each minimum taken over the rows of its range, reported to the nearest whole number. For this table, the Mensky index 61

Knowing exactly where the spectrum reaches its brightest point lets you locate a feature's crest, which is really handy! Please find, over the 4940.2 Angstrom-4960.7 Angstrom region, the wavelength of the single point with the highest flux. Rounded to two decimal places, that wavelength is 4949.86 Angstrom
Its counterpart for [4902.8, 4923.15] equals 4906.74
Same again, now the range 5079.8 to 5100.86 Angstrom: 5087.37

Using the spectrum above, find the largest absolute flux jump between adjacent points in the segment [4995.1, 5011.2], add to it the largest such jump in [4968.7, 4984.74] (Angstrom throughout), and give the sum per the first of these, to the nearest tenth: 2.2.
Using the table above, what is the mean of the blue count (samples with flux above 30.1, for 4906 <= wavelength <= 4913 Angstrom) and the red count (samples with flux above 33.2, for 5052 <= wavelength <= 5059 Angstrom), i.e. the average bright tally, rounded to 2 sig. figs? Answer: 3.0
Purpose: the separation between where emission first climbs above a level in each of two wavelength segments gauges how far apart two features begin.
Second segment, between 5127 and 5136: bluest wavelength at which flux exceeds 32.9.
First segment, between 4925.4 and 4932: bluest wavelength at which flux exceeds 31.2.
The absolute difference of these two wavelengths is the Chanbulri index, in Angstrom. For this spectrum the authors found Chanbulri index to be 204.9 Angstrom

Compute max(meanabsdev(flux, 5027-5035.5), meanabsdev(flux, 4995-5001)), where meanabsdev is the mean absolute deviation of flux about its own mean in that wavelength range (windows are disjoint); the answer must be 3.2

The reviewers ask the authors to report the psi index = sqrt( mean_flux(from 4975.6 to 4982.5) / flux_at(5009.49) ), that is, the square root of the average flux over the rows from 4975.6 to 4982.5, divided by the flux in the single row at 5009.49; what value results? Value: 1.01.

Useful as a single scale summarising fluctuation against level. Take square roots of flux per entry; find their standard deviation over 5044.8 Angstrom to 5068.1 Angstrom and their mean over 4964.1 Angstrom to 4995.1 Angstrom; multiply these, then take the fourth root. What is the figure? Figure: 1.08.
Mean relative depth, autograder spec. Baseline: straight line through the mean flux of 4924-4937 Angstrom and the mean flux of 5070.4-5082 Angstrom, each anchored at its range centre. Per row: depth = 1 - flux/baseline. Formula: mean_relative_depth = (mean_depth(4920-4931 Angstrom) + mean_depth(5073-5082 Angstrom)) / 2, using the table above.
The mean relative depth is 0.02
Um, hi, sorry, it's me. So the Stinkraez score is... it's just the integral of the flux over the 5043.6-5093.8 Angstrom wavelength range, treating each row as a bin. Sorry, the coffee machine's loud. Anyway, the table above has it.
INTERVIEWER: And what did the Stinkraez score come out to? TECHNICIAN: 1625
